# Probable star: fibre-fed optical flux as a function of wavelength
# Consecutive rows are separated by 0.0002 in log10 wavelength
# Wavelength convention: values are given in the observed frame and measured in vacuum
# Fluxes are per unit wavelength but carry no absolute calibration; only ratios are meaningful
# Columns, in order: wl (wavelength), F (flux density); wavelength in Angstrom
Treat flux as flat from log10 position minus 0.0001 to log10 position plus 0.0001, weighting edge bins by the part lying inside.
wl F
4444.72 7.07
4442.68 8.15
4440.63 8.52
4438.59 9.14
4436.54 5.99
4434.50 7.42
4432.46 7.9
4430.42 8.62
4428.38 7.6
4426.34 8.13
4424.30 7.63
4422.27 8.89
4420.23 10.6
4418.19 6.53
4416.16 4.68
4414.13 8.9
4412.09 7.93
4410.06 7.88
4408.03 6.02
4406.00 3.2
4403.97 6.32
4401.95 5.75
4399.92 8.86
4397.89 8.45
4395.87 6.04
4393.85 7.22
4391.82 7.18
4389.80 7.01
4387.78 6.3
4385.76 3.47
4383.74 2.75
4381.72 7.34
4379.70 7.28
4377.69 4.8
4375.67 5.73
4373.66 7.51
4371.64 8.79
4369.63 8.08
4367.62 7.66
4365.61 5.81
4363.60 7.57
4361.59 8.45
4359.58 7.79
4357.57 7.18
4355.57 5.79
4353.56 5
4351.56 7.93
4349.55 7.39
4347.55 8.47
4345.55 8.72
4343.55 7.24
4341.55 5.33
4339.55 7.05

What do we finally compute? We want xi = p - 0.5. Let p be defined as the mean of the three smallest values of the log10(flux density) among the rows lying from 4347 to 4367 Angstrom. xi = 0.24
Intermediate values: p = 0.74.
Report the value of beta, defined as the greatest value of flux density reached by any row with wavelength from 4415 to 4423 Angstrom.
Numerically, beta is 10.6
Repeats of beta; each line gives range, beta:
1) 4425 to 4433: 8.62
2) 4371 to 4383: 8.79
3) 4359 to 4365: 8.45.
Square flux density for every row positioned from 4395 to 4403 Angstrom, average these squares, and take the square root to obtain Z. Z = 7.4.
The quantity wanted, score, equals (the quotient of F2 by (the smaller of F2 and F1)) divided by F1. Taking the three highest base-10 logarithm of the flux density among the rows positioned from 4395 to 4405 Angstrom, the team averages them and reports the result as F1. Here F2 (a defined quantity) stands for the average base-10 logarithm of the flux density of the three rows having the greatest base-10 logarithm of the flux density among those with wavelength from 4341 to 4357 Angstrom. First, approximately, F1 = 0.89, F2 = 0.923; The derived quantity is 1.16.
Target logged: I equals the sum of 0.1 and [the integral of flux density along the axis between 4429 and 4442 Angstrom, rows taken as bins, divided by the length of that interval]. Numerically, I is 8.0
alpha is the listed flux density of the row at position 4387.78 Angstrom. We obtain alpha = 6.3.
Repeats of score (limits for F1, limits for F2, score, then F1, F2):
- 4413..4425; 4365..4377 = 1.03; 0.97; 0.912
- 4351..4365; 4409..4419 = 1.12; 0.91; 0.915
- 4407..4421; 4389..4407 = 1.04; 0.96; 0.911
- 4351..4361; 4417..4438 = 1.25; 0.88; 0.970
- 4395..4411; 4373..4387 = 1.08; 0.92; 0.868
